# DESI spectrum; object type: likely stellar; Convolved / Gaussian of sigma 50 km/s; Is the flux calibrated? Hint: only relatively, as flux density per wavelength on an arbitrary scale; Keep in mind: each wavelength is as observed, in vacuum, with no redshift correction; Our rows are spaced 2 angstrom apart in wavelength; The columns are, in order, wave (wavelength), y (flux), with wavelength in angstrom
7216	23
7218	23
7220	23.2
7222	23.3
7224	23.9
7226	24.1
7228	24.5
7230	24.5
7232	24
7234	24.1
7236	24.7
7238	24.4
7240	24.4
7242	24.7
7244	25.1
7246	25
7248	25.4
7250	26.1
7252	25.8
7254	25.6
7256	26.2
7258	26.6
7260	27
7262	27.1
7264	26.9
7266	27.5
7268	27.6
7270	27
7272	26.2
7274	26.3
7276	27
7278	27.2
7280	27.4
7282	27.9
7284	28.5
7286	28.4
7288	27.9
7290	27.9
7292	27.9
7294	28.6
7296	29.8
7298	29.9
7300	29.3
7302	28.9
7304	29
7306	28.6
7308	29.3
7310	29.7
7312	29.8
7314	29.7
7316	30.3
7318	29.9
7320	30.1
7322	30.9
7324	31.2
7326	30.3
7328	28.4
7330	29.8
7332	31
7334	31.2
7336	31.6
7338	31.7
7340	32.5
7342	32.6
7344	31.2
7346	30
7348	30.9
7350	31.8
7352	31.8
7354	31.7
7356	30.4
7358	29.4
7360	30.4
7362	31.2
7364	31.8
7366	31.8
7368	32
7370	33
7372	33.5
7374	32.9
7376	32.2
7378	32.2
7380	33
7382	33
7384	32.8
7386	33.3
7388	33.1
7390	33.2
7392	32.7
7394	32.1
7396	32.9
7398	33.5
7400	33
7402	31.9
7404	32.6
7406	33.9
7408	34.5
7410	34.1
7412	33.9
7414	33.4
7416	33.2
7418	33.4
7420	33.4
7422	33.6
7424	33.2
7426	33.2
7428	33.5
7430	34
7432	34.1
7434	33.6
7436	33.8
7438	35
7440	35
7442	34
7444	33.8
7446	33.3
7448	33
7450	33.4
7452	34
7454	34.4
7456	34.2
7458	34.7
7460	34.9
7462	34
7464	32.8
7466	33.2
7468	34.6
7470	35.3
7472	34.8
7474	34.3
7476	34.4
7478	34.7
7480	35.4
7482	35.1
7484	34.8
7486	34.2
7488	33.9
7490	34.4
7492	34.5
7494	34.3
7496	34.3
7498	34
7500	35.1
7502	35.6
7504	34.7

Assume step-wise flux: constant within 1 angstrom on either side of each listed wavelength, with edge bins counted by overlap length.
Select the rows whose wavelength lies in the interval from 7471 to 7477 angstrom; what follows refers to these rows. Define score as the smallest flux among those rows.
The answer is 34.3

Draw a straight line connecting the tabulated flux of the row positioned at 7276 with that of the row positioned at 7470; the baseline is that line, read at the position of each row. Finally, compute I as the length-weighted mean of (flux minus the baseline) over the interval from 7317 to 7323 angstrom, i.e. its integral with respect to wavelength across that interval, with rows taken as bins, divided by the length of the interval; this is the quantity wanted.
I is 1.4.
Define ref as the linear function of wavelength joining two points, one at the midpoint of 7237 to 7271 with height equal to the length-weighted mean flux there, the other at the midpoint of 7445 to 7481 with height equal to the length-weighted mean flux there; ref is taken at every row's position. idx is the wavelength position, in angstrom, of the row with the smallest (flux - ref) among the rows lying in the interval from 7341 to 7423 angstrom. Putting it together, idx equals 7358 angstrom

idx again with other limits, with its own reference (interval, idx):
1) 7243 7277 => 7246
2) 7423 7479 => 7464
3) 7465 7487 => 7466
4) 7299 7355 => 7328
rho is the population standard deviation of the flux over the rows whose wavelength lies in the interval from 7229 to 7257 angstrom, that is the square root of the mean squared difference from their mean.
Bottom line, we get 0.70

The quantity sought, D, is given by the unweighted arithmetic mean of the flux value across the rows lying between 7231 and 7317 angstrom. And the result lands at 27.2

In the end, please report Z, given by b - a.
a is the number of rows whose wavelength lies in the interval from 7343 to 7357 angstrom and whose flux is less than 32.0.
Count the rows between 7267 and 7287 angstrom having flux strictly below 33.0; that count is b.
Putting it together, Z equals 3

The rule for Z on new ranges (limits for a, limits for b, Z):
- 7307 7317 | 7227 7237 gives 0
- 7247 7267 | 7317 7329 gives -4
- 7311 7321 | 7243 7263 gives 5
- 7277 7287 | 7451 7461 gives -5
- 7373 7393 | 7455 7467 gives 1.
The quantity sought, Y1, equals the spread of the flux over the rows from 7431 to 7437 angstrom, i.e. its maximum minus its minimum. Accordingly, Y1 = 0.5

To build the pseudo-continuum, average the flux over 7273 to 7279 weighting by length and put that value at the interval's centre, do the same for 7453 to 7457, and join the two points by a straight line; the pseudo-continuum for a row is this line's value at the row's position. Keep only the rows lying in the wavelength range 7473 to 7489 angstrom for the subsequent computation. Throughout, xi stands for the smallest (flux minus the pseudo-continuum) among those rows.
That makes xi -1.8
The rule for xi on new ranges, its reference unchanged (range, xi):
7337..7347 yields 0.2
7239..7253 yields -0.9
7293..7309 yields 0.5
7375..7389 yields 1.1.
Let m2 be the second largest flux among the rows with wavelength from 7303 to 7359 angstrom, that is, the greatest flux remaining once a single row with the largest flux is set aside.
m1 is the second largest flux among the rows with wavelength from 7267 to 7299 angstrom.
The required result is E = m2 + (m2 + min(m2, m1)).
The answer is 95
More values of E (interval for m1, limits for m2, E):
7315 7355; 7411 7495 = 103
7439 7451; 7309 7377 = 99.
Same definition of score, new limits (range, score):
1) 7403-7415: 32.6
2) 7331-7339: 31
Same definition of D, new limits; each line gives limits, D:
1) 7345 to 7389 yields 31.9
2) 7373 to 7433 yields 33.2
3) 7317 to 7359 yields 30.9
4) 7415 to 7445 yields 33.8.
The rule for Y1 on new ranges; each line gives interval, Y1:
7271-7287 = 2.3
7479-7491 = 1.5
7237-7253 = 1.7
